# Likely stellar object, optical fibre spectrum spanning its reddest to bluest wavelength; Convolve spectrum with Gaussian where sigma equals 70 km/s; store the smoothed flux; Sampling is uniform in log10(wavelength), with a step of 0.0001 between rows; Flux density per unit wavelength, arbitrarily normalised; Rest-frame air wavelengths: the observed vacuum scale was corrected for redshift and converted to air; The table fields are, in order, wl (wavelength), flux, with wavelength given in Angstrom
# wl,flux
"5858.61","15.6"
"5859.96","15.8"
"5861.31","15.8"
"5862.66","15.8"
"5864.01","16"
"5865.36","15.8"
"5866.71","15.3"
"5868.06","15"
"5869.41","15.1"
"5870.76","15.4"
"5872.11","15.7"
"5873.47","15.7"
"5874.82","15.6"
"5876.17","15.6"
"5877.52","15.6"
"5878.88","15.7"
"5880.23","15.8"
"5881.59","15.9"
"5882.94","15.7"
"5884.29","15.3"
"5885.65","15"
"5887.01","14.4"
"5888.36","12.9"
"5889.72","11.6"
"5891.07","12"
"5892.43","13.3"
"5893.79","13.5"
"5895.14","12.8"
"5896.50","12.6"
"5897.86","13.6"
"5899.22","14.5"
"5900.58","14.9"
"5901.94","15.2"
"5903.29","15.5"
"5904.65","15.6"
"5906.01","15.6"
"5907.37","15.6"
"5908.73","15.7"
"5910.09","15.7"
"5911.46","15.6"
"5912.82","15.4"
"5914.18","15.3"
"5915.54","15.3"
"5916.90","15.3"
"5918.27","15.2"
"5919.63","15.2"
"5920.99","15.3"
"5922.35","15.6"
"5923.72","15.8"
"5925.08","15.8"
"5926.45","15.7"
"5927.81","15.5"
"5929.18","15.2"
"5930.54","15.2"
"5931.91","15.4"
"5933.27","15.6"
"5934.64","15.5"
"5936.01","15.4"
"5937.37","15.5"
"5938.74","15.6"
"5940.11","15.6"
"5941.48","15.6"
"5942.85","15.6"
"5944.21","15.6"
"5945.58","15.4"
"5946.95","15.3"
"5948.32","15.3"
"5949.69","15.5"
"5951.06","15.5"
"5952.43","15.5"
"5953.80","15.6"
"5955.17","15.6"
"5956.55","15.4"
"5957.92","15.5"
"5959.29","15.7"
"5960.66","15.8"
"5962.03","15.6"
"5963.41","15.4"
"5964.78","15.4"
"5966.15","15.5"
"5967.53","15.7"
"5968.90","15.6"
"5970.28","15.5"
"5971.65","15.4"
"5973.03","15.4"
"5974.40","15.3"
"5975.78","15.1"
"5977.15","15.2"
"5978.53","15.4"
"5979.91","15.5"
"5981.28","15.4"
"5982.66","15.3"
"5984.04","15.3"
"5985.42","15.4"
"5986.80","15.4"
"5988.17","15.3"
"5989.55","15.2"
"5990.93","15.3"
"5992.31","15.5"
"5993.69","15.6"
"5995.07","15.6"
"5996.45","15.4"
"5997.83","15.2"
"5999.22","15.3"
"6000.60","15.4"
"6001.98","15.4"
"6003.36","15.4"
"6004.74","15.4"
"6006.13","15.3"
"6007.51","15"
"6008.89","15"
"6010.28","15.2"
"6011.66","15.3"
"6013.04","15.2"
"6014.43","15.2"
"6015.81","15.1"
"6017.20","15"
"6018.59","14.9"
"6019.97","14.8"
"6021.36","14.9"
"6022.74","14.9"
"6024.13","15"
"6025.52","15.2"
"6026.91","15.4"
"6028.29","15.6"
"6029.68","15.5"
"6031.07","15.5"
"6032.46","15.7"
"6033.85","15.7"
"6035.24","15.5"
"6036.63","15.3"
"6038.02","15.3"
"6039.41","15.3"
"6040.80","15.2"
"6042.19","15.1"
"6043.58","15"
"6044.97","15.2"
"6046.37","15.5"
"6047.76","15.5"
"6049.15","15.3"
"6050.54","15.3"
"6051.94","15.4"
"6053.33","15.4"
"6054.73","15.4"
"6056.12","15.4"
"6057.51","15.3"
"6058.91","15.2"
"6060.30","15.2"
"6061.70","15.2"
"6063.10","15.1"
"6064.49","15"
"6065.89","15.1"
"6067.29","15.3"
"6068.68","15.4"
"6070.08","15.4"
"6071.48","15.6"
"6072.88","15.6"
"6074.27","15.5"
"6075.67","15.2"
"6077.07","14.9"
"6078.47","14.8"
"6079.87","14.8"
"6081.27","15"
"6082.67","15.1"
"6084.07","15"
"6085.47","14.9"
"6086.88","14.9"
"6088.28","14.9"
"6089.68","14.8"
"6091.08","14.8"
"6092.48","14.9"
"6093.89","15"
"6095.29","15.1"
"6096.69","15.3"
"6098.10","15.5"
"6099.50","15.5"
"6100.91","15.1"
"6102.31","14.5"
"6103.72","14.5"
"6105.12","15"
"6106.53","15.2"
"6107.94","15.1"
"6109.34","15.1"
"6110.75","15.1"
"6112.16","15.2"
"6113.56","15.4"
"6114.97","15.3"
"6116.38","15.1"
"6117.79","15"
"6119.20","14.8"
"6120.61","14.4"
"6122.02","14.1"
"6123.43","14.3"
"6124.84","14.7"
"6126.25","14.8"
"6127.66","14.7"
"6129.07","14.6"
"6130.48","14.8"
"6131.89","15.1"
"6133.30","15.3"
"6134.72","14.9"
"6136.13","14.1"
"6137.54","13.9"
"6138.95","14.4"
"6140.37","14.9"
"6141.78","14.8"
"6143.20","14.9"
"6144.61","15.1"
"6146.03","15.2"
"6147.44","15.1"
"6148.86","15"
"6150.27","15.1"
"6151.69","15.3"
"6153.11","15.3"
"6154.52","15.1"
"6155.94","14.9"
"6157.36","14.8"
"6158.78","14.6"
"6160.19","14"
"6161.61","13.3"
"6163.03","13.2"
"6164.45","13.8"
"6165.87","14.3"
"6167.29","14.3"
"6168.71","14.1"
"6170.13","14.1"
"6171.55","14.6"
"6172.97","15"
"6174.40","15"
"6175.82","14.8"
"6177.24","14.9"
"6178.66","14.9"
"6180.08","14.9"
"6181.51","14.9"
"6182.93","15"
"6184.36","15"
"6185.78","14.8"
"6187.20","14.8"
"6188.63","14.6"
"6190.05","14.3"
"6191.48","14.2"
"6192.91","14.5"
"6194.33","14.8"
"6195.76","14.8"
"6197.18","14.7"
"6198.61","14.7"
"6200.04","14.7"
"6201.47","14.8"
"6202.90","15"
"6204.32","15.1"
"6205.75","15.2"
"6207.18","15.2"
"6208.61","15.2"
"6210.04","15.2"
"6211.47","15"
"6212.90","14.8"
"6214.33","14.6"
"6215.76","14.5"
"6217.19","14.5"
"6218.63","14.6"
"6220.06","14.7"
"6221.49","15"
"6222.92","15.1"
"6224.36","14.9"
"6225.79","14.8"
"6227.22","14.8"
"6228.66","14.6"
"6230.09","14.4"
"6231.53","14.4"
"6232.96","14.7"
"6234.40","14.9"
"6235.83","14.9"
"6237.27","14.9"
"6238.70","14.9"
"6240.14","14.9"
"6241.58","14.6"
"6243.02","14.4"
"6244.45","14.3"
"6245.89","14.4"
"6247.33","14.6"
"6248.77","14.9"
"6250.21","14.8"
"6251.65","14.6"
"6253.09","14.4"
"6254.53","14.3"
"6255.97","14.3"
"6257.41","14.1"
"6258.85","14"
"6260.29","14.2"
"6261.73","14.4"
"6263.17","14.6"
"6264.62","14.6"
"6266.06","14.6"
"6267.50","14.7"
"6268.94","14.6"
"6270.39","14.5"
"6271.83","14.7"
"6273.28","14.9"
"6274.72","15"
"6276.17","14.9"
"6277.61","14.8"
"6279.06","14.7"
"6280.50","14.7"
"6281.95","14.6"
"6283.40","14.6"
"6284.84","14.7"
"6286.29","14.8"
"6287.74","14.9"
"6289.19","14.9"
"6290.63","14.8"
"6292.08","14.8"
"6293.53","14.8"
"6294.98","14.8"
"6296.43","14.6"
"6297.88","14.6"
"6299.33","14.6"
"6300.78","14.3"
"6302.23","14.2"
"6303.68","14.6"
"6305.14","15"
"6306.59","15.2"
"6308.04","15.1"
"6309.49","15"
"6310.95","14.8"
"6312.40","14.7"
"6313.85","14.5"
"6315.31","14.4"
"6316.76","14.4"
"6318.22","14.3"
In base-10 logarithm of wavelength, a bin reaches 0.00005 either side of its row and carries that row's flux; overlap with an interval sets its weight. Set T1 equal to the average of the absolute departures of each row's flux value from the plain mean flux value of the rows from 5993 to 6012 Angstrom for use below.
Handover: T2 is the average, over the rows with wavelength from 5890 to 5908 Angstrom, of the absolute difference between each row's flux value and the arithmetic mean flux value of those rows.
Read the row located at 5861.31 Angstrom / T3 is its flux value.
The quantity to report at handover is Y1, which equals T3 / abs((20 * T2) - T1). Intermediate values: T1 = 0.14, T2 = 1.15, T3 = 15.8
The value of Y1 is 1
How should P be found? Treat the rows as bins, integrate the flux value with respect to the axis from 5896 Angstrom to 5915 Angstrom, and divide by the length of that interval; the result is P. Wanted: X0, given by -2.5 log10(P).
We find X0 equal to -2.95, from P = 15.1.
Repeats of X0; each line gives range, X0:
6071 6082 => -2.95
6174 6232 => -2.93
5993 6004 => -2.97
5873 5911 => -2.92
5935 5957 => -2.98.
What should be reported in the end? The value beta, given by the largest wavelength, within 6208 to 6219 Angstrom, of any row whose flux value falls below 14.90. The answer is 6218.63 Angstrom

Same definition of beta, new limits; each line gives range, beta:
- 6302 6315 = 6313.85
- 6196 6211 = 6201.47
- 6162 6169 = 6168.71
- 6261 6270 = 6268.94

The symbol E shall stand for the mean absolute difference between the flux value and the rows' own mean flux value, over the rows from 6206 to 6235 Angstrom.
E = 0.22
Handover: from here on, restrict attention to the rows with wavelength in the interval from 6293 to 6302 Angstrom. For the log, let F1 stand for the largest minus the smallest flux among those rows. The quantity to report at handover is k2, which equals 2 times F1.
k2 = 1.00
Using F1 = 0.5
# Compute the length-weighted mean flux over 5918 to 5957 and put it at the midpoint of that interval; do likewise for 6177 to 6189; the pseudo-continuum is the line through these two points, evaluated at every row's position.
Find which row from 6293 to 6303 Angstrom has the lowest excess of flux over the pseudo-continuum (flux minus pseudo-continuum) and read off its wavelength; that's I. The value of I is 6302.23 Angstrom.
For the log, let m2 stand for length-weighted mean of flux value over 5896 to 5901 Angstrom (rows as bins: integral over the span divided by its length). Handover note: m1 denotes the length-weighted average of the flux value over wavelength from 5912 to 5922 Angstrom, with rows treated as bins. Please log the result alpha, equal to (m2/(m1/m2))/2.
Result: 6.3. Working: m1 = 15.3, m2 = 13.9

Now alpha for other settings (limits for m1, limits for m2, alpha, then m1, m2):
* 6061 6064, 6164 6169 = 6.6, 15.1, 14.1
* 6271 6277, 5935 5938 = 8.0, 14.9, 15.5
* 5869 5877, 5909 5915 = 7.7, 15.5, 15.5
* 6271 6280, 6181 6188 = 7.5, 14.8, 14.9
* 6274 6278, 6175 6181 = 7.4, 14.9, 14.9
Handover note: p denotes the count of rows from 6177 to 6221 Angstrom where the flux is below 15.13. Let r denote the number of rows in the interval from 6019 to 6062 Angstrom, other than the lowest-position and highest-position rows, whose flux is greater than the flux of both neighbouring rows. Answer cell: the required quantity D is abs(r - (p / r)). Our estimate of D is 26.0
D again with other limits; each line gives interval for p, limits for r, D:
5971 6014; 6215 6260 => 0.5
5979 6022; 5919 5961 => 6.0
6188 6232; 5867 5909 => 11.5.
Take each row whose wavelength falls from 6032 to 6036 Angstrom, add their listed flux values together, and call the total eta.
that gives 46.9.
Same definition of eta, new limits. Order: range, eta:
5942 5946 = 46.6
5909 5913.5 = 46.7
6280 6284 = 43.9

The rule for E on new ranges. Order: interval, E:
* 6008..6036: 0.24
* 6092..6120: 0.19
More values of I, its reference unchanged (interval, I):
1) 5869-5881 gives 5869.41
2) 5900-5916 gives 5900.58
